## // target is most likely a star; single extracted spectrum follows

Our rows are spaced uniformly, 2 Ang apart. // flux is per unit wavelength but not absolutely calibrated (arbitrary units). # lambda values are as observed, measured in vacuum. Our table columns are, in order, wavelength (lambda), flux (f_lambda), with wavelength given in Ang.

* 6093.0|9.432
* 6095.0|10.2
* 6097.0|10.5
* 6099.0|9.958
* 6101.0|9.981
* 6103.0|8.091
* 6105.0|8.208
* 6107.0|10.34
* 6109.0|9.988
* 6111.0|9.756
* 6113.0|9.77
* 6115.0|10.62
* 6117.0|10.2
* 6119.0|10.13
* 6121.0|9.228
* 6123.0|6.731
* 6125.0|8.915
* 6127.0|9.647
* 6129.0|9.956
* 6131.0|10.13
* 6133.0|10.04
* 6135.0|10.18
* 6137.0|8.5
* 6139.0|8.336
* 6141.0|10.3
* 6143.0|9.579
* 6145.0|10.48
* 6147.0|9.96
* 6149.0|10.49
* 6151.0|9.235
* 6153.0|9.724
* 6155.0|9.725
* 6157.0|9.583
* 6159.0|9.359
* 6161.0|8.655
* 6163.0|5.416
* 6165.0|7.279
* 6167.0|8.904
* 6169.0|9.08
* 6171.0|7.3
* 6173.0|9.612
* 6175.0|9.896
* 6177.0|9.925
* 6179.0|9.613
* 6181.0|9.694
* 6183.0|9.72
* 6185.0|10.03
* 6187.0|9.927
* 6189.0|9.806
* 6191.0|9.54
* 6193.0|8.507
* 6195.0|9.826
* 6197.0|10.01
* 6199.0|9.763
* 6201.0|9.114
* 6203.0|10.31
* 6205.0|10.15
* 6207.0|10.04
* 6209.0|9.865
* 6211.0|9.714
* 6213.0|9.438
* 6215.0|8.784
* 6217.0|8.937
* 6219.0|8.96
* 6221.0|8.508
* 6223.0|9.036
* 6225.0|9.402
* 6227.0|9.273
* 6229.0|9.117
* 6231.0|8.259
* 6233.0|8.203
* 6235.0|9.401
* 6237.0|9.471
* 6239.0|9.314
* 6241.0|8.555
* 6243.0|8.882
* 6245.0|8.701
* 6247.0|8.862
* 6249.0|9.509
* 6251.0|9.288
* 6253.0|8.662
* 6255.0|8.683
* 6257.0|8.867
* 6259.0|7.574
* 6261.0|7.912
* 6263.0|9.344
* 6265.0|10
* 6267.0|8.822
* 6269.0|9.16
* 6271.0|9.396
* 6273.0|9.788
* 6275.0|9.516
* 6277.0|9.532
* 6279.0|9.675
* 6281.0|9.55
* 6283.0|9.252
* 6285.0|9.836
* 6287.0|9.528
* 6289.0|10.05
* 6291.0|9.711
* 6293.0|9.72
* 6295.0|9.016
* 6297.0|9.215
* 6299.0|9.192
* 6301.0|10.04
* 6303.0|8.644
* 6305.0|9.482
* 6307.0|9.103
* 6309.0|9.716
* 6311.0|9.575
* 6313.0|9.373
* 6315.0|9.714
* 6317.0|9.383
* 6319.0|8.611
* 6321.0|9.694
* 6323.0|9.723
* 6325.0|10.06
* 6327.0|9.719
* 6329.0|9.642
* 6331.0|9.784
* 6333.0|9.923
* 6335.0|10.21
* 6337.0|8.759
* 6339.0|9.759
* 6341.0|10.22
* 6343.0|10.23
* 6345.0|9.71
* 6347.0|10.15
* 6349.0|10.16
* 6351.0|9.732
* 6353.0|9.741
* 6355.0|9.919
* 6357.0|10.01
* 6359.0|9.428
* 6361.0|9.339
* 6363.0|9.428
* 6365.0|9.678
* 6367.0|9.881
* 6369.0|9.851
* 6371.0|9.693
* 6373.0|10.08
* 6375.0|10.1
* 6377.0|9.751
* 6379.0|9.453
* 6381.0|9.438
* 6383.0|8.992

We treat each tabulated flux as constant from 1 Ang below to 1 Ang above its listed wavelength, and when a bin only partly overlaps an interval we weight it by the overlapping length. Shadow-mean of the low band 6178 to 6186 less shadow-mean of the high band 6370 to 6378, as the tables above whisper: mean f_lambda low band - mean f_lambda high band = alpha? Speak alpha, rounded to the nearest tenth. -0.1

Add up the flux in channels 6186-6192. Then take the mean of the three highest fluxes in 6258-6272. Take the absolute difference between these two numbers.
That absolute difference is 20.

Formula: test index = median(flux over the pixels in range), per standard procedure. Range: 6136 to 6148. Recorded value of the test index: 9.8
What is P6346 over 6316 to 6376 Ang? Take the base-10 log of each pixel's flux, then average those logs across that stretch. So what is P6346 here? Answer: 0.989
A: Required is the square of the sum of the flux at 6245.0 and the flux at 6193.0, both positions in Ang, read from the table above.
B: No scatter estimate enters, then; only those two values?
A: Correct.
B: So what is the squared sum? 296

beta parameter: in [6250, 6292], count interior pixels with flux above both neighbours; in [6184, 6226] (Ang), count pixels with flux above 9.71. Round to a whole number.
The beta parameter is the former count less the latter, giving -5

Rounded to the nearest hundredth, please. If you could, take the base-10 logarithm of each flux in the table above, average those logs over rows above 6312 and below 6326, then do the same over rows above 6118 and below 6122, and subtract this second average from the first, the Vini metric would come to -0.01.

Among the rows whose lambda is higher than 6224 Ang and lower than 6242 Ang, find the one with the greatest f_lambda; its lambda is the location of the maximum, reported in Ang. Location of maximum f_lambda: 6237.0 Ang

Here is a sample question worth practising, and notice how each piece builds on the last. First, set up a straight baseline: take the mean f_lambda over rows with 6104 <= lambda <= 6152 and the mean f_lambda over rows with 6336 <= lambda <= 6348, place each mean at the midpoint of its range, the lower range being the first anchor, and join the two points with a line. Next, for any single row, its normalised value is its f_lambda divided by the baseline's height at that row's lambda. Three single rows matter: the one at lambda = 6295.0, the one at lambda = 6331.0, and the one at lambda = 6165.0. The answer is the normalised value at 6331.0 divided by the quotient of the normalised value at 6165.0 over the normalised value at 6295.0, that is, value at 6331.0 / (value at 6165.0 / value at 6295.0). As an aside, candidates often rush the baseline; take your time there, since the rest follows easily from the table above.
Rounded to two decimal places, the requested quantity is 1.22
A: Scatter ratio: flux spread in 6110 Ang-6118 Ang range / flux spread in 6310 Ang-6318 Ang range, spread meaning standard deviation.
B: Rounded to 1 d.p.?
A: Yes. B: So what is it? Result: 2.5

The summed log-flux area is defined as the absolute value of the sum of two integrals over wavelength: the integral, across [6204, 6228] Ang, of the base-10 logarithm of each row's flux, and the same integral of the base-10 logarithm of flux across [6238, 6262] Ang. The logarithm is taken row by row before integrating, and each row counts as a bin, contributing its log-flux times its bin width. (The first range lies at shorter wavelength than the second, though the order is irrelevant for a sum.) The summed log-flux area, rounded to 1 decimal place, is 45.8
